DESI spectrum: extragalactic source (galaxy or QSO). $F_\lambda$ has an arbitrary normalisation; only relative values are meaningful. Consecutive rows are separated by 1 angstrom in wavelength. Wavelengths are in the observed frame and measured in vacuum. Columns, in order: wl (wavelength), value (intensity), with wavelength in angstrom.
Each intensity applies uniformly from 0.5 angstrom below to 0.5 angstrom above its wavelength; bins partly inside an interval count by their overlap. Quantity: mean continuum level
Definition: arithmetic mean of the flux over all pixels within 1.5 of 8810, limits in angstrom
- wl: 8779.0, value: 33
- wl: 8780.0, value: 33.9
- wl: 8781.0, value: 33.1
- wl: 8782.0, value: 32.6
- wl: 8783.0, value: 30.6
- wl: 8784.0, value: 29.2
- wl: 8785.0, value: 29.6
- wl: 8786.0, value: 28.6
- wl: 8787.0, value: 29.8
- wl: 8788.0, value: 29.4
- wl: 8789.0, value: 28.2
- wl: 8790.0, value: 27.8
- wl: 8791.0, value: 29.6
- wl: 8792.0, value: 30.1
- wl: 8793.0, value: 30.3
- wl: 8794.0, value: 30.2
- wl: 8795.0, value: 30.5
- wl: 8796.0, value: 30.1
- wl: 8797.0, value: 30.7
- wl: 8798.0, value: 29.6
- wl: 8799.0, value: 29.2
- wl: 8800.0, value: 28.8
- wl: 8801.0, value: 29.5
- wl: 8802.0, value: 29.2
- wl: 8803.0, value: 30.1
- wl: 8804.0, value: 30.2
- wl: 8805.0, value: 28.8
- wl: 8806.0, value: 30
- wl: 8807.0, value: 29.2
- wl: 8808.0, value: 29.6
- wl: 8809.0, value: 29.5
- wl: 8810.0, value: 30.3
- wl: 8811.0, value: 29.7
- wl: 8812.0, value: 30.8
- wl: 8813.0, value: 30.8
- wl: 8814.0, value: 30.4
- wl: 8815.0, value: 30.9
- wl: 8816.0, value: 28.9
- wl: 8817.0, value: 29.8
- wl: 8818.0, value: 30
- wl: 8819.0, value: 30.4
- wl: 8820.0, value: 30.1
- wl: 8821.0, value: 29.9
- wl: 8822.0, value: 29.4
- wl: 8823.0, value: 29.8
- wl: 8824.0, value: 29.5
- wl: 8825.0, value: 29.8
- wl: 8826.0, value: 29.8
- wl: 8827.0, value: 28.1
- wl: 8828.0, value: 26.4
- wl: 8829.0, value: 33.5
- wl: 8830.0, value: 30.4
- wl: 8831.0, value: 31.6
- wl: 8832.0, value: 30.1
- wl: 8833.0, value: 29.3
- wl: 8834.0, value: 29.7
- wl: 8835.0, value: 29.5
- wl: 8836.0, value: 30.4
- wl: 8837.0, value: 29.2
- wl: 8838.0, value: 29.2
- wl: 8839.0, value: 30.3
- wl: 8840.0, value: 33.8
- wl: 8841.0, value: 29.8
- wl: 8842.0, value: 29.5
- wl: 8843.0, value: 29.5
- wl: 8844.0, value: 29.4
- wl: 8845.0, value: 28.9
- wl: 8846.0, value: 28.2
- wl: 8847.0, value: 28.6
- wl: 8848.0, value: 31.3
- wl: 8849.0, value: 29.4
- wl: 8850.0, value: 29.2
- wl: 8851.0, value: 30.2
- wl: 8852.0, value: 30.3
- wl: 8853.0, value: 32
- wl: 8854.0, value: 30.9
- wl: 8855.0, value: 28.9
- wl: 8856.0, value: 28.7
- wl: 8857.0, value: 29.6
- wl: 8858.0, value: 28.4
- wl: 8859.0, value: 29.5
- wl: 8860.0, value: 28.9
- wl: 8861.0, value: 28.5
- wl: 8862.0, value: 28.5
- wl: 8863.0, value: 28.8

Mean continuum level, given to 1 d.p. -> 29.8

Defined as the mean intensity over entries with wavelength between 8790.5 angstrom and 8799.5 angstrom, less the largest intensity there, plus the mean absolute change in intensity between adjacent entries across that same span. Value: -0.22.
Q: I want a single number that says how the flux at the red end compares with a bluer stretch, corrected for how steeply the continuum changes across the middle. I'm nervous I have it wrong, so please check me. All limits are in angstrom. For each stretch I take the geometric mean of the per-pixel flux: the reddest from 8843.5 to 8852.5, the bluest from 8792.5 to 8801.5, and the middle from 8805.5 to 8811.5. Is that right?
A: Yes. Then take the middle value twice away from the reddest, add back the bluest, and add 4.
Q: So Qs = 3.93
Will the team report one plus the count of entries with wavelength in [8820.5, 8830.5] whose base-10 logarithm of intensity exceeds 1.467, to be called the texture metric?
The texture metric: 9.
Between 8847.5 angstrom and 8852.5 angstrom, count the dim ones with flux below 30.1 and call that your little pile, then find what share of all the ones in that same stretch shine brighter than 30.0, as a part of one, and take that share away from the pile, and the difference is 1.4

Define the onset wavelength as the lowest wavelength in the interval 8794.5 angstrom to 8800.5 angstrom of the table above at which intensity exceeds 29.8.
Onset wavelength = 8795.0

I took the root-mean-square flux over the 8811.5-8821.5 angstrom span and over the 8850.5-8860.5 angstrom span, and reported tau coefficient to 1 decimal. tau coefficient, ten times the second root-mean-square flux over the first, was 9.9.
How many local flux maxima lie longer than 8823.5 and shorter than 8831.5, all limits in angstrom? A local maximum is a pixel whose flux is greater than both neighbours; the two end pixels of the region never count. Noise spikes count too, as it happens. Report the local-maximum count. 1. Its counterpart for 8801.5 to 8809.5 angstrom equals 3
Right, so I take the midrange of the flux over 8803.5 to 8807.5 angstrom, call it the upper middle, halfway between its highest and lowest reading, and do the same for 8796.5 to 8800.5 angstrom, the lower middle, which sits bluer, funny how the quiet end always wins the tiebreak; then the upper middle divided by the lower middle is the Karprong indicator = 0.99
